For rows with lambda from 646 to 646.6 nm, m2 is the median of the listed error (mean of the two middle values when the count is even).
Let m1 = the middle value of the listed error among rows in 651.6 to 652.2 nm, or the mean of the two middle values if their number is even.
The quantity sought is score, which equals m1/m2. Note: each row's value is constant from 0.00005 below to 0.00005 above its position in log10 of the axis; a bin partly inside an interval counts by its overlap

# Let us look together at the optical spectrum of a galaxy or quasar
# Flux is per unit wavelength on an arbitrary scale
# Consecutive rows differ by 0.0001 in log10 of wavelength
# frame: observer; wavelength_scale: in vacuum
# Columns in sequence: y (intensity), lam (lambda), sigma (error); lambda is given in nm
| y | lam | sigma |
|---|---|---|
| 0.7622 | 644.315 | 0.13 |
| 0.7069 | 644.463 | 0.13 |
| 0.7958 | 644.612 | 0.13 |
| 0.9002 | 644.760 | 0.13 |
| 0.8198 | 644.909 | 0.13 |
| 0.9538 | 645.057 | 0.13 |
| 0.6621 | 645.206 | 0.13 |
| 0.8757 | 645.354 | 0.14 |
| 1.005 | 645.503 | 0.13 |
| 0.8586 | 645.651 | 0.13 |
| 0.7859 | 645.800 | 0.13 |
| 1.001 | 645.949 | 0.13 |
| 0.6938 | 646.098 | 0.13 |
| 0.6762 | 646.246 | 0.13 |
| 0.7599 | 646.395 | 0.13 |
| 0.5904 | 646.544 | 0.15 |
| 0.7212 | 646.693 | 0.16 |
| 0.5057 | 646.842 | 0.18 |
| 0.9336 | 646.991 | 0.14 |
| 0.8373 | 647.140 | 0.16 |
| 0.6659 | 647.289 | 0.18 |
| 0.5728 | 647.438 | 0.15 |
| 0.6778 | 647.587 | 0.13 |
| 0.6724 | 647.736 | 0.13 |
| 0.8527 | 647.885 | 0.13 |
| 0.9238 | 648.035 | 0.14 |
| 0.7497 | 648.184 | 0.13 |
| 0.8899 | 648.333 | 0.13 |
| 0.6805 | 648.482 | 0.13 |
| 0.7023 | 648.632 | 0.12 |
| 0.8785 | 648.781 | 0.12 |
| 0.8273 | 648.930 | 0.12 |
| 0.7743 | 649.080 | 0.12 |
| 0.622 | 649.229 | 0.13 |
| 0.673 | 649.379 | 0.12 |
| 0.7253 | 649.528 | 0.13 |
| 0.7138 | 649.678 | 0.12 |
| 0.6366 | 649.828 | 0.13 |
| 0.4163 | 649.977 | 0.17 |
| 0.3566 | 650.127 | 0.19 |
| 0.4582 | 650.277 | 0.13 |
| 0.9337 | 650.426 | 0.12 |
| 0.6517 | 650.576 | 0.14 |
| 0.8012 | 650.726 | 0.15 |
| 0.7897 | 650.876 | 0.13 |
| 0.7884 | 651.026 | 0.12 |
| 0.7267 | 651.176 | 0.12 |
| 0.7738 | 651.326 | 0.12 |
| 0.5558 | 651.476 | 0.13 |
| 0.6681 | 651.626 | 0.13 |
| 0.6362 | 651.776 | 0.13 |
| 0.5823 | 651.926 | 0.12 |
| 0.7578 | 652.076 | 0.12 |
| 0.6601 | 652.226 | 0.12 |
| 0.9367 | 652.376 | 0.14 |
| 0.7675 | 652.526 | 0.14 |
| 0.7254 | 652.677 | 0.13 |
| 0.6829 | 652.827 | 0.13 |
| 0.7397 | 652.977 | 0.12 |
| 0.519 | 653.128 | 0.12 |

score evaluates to 0.962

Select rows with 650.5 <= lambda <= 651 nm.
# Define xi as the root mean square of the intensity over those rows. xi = 0.75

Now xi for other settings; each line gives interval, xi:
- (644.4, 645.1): 0.84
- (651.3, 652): 0.65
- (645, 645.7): 0.88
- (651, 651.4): 0.76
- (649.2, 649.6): 0.67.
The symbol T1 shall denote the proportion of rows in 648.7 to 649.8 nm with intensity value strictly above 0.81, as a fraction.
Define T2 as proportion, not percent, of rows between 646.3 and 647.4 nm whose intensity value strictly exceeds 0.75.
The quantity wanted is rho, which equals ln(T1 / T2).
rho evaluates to -0.4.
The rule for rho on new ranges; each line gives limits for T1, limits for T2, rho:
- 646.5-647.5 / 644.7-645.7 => -1.1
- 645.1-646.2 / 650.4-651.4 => -0.2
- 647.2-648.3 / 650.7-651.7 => -0.7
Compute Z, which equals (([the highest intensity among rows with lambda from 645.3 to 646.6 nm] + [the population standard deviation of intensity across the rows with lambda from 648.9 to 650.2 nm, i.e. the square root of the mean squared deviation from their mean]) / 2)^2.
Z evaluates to 0.332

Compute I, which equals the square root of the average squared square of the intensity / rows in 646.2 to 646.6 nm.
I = 0.47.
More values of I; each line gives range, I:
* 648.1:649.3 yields 0.61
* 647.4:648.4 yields 0.62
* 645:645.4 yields 0.73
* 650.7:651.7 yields 0.55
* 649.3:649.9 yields 0.48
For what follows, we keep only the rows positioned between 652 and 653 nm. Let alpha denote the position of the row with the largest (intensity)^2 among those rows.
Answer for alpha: 652.376 nm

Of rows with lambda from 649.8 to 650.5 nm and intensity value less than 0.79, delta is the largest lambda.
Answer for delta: 650.277 nm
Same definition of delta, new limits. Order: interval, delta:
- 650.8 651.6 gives 651.476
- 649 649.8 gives 649.678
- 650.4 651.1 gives 651.026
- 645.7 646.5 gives 646.395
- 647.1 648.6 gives 648.482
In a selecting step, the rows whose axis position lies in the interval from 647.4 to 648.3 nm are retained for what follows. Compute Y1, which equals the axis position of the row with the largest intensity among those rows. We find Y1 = 648.035 nm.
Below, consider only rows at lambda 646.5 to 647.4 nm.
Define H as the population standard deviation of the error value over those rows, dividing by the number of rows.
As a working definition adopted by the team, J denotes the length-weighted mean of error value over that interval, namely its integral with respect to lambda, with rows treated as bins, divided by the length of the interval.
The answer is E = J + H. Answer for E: 0.176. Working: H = 0.015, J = 0.162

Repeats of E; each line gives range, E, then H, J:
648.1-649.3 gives 0.130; 0.005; 0.125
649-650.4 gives 0.161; 0.023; 0.137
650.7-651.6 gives 0.138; 0.011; 0.127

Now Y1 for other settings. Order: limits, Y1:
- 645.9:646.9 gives 645.949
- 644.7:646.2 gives 645.503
